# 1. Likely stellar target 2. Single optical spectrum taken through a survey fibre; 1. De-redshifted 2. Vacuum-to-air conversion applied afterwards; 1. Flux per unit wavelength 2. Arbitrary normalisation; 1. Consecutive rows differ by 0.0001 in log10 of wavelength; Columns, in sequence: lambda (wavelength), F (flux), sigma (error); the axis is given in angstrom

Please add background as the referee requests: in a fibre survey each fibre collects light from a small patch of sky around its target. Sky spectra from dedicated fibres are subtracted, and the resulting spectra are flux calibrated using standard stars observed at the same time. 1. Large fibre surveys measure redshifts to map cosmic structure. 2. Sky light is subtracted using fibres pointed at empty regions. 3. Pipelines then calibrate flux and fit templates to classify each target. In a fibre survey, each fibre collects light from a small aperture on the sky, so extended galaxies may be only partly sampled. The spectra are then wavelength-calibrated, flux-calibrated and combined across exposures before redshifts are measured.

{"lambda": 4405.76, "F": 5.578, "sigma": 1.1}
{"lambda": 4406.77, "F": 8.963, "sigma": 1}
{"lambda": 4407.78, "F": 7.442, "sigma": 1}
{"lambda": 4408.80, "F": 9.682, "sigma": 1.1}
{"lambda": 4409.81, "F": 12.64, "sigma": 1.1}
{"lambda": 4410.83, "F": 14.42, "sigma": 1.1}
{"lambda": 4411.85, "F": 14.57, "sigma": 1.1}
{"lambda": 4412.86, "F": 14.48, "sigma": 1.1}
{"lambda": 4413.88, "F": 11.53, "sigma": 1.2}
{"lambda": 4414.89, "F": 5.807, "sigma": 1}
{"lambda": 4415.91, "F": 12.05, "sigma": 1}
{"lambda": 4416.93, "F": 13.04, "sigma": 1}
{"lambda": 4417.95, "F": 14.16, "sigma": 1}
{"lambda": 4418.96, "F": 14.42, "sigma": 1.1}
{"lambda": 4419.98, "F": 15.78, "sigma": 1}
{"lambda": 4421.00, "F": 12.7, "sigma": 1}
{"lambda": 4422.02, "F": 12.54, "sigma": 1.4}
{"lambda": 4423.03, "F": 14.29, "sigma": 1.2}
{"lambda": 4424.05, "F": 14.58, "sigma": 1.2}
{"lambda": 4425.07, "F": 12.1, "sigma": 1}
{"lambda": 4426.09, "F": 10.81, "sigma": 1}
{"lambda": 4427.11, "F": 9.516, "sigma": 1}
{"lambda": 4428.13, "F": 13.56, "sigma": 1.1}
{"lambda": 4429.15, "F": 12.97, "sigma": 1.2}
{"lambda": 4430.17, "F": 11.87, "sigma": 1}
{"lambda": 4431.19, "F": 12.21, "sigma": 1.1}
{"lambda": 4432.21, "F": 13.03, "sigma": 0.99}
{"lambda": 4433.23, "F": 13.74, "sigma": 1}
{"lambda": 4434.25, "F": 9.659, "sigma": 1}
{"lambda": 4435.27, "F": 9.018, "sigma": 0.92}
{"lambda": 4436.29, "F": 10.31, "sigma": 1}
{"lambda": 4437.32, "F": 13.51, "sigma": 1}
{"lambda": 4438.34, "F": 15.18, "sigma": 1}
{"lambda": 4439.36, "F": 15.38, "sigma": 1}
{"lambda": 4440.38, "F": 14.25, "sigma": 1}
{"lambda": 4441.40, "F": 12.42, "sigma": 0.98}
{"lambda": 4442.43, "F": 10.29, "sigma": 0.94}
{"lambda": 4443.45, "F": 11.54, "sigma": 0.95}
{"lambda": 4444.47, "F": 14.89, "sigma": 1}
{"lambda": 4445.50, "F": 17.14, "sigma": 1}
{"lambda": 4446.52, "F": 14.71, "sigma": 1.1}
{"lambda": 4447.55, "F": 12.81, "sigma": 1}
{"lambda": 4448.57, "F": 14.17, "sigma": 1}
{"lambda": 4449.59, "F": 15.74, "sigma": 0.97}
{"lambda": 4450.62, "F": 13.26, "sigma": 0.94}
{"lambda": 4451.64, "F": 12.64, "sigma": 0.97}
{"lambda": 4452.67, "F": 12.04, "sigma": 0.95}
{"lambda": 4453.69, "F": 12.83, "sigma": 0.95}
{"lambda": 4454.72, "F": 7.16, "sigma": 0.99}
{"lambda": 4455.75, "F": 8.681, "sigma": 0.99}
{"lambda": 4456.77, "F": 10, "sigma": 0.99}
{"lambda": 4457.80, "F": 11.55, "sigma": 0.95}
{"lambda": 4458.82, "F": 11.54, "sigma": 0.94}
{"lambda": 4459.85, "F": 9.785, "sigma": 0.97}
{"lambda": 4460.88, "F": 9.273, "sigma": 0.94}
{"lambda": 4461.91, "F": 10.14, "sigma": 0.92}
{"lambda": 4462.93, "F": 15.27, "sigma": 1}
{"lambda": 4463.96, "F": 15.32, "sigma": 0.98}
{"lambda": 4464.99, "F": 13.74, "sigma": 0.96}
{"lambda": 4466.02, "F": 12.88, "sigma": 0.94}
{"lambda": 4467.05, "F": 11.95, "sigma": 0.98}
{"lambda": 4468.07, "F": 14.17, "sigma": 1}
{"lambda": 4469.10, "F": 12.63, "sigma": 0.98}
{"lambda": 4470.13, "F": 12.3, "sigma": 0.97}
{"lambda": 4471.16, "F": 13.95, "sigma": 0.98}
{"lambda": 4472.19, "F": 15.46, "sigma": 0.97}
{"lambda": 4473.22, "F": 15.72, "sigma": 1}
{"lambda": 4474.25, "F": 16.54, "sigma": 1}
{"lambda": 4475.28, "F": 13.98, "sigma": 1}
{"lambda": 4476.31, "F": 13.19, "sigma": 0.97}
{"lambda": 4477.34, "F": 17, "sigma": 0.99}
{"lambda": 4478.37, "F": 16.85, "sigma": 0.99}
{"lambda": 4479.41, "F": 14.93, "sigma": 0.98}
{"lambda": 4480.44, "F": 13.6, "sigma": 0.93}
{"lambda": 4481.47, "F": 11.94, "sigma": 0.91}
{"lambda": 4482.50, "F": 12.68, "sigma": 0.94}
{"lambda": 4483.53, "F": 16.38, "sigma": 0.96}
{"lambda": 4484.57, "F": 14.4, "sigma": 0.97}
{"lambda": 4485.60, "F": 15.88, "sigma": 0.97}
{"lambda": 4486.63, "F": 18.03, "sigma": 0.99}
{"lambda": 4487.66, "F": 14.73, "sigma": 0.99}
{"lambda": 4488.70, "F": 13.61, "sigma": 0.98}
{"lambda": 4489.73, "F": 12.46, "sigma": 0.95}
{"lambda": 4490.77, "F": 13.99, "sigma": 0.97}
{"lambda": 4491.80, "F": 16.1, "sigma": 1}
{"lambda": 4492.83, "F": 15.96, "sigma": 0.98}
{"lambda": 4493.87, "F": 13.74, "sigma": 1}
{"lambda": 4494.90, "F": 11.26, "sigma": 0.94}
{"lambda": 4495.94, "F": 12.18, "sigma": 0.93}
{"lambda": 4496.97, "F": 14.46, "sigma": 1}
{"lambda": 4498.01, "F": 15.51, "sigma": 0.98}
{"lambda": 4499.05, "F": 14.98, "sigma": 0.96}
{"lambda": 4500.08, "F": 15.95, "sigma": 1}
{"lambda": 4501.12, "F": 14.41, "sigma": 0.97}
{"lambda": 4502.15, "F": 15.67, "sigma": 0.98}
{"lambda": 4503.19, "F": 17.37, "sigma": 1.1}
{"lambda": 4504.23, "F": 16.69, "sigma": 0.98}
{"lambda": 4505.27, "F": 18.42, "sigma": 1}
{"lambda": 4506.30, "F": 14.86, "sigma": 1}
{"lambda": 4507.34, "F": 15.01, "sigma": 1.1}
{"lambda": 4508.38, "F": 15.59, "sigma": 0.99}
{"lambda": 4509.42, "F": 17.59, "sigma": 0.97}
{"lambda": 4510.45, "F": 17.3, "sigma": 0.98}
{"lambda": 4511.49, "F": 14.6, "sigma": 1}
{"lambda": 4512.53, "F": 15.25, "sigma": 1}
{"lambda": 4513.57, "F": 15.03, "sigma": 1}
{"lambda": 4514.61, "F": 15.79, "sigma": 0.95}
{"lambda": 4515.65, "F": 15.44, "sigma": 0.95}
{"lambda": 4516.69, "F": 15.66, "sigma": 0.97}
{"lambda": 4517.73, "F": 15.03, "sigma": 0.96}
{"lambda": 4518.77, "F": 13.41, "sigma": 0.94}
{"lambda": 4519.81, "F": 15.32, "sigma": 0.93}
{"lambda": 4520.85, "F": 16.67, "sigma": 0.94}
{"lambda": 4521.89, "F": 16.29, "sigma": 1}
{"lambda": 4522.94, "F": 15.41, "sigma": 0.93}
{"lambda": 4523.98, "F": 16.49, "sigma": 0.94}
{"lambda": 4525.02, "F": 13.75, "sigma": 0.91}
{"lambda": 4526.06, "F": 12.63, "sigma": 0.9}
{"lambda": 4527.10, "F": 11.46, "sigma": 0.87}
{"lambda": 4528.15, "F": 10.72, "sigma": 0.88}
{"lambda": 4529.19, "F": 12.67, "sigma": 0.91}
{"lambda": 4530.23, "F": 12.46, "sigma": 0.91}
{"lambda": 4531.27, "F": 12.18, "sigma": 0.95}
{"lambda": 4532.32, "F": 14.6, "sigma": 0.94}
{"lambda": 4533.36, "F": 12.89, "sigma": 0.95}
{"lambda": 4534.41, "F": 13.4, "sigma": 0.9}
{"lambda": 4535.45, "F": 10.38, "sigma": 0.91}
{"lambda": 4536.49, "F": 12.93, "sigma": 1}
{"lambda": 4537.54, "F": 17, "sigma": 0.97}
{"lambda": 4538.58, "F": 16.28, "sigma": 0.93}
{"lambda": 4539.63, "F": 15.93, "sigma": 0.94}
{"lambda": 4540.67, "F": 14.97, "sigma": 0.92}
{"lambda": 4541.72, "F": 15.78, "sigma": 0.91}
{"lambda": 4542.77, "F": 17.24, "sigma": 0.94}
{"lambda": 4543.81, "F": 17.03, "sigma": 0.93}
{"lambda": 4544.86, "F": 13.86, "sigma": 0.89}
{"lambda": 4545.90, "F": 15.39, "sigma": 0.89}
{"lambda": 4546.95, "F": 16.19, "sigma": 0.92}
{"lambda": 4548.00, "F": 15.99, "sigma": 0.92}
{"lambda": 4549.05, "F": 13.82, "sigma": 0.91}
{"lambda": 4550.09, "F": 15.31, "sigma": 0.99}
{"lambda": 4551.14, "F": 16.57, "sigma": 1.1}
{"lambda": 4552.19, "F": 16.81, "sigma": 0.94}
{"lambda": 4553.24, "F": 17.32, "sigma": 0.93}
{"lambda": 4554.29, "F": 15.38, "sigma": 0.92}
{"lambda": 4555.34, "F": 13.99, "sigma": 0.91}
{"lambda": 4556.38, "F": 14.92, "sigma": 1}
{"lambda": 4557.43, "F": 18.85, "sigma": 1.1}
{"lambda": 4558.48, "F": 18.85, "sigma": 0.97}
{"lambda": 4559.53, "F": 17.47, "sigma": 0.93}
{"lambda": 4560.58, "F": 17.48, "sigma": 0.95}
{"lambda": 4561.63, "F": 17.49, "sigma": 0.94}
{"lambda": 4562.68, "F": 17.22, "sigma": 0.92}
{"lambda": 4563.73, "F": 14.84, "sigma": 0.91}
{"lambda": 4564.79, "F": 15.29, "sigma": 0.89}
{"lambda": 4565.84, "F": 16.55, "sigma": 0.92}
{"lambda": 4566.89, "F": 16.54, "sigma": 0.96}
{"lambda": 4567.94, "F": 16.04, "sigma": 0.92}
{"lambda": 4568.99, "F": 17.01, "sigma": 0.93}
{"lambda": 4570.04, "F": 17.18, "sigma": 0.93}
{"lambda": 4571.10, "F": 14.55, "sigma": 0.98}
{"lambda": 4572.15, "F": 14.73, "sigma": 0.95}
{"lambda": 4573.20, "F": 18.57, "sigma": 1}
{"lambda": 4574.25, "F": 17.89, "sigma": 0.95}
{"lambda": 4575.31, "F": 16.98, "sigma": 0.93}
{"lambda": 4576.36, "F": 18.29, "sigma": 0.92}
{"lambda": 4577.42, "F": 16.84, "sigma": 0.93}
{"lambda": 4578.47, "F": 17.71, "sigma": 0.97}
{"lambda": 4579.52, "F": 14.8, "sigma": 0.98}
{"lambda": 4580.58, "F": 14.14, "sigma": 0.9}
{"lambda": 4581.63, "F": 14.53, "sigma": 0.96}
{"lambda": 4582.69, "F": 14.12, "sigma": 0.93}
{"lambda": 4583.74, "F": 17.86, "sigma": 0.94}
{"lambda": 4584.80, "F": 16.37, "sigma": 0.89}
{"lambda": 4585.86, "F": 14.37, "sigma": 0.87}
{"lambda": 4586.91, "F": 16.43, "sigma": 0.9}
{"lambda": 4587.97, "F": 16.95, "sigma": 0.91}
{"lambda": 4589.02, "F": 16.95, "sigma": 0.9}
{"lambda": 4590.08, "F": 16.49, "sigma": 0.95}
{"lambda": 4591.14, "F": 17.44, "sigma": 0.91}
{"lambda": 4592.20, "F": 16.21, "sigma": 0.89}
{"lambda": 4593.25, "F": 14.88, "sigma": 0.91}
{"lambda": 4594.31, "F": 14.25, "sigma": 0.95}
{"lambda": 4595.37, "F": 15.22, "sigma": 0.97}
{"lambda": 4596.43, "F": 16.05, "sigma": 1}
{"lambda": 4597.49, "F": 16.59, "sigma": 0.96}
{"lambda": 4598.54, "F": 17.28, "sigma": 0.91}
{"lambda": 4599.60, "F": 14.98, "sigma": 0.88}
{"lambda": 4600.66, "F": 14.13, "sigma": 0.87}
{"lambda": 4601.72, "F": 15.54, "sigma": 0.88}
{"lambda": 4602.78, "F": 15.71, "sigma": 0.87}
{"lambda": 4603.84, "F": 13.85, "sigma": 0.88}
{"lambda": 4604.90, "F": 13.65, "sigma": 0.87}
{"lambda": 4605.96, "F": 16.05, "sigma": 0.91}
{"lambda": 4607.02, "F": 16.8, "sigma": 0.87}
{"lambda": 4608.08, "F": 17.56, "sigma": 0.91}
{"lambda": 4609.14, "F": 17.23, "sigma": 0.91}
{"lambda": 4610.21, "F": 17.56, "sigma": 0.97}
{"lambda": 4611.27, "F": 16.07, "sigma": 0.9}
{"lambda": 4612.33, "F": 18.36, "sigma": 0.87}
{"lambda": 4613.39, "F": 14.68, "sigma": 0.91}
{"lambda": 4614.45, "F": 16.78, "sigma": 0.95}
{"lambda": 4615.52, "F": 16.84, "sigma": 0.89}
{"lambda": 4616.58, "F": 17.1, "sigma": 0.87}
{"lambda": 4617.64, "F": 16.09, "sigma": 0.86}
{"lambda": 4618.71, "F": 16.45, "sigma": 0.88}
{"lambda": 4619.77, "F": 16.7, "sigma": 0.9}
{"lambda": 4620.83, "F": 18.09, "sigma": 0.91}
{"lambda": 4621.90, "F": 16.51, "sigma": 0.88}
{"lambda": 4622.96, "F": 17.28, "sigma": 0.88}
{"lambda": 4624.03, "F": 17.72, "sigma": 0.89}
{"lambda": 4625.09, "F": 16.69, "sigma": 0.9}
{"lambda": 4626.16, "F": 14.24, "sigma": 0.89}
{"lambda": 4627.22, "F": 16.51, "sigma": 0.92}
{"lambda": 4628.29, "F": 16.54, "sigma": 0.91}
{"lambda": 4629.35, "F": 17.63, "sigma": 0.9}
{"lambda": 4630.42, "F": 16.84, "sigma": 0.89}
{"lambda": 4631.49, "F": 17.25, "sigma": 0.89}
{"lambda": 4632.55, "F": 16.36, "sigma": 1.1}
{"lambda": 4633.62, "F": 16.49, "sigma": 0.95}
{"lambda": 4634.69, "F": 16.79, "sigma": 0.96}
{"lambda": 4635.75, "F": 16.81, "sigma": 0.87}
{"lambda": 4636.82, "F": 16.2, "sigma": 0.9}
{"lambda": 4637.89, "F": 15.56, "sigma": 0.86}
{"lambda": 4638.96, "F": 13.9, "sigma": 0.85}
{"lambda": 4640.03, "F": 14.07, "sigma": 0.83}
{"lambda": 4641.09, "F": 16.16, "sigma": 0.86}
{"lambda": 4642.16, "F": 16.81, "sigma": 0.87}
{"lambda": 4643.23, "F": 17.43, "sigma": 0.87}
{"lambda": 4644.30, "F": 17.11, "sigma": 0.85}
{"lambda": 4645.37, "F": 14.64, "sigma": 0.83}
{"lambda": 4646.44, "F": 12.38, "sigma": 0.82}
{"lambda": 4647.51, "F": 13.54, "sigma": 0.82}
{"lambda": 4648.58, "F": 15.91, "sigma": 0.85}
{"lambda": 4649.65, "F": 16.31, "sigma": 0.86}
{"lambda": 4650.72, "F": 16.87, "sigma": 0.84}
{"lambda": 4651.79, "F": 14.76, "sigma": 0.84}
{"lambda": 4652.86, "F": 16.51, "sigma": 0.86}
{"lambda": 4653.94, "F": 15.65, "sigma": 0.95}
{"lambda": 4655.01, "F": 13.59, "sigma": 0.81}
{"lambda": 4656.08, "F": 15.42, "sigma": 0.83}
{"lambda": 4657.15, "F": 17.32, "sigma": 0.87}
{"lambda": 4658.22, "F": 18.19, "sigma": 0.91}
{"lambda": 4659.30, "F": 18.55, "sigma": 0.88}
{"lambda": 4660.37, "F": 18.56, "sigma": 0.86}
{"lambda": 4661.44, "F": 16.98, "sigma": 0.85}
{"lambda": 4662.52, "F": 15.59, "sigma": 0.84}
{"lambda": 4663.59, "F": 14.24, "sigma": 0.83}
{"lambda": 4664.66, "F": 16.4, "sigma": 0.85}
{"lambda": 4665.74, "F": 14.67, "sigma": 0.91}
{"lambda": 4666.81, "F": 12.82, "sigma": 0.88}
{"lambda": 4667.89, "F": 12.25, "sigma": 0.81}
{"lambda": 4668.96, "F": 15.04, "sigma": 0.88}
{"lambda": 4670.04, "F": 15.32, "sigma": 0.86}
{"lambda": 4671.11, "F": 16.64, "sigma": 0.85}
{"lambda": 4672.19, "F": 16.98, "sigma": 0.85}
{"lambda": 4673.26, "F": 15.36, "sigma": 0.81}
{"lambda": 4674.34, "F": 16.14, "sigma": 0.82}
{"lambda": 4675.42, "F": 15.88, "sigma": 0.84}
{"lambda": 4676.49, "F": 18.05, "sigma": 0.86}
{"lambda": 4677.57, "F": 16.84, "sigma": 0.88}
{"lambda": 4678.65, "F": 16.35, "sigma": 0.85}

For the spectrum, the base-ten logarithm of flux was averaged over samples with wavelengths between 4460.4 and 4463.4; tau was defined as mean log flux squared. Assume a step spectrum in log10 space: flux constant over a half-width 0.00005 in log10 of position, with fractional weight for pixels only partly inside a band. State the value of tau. 1.11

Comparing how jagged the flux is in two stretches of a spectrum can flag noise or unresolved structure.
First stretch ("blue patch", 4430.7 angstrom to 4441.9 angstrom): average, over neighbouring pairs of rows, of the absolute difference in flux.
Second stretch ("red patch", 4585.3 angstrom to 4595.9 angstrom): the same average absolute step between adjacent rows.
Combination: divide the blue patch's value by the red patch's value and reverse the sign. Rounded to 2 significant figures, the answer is -1.7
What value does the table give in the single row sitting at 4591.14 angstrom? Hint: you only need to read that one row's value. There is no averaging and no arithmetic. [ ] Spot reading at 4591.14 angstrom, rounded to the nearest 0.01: 17.44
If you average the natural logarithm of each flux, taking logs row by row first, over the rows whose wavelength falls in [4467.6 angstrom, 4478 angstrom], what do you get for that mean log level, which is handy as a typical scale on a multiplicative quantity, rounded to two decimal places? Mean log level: 2.67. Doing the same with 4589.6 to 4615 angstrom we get 2.77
